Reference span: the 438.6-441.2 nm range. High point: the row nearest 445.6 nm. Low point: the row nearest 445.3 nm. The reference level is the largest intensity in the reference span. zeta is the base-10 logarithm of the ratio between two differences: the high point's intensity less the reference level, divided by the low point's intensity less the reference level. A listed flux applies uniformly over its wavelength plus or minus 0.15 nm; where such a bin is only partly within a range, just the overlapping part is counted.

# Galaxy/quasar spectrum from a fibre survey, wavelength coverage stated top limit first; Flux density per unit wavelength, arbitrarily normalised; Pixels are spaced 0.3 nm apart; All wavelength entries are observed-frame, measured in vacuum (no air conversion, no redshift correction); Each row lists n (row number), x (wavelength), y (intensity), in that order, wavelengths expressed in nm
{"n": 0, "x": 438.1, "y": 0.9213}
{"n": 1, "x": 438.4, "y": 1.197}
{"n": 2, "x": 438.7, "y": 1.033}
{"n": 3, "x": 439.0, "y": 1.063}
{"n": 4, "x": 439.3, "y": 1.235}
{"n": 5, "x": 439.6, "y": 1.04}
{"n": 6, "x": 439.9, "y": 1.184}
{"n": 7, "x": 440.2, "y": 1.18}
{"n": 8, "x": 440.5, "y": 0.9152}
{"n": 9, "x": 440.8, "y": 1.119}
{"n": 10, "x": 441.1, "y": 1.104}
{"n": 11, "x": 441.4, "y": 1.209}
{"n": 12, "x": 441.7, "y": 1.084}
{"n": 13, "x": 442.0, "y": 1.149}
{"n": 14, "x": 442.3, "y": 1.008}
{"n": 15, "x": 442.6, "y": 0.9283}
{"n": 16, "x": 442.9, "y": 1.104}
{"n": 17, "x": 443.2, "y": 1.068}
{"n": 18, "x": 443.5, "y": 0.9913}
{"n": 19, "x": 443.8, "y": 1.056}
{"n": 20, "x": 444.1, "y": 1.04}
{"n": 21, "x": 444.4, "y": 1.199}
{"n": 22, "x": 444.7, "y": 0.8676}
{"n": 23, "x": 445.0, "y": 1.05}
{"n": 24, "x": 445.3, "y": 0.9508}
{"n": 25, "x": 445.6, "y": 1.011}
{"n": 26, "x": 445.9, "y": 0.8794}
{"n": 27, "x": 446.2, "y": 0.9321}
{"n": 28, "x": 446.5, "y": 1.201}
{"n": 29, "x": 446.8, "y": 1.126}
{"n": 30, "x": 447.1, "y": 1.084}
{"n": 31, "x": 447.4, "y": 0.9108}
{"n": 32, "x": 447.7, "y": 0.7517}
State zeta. -0.1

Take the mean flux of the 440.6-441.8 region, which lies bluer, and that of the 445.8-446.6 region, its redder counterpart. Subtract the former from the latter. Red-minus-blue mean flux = -0.12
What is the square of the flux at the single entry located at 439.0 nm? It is 1.1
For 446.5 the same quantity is 1.4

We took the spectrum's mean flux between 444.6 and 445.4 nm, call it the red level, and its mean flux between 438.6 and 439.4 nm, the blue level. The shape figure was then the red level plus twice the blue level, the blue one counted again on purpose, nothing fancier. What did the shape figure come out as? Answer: 3.18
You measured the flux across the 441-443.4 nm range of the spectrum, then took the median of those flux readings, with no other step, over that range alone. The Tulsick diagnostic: 1.09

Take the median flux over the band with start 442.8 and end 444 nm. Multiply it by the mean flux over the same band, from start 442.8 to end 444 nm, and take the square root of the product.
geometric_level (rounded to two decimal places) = 1.06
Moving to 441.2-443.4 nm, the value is 1.08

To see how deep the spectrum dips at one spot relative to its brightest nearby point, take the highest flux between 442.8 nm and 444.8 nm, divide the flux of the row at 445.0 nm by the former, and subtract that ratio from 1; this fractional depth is 0.12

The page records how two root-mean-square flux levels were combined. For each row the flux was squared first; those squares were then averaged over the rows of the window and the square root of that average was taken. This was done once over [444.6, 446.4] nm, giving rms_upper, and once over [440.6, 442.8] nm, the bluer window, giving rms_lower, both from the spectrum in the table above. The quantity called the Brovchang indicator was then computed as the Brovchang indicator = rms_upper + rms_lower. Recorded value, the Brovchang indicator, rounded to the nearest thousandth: 2.040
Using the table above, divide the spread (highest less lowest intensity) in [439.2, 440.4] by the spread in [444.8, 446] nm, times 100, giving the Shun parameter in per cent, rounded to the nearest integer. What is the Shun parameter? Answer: 114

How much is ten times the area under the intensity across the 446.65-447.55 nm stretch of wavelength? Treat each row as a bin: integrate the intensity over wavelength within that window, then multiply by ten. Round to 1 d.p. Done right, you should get 9.4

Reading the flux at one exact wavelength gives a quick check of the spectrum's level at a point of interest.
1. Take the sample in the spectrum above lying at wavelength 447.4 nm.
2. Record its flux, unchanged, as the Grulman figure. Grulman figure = 0.9108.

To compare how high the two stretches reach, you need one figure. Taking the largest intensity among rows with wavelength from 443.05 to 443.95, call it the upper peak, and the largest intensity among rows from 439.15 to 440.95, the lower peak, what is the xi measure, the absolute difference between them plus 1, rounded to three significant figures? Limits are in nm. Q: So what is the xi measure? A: 1.17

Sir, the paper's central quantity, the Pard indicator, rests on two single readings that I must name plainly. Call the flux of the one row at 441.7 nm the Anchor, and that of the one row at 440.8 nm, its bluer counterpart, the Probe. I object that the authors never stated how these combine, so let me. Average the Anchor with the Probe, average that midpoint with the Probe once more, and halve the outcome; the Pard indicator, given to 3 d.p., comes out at 0.555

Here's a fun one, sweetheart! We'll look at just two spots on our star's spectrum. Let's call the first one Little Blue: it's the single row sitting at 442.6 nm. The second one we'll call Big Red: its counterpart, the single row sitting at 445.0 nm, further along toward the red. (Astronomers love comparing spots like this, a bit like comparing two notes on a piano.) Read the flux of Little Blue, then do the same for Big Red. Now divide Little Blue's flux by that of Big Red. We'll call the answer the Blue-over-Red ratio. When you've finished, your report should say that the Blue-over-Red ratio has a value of 0.88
